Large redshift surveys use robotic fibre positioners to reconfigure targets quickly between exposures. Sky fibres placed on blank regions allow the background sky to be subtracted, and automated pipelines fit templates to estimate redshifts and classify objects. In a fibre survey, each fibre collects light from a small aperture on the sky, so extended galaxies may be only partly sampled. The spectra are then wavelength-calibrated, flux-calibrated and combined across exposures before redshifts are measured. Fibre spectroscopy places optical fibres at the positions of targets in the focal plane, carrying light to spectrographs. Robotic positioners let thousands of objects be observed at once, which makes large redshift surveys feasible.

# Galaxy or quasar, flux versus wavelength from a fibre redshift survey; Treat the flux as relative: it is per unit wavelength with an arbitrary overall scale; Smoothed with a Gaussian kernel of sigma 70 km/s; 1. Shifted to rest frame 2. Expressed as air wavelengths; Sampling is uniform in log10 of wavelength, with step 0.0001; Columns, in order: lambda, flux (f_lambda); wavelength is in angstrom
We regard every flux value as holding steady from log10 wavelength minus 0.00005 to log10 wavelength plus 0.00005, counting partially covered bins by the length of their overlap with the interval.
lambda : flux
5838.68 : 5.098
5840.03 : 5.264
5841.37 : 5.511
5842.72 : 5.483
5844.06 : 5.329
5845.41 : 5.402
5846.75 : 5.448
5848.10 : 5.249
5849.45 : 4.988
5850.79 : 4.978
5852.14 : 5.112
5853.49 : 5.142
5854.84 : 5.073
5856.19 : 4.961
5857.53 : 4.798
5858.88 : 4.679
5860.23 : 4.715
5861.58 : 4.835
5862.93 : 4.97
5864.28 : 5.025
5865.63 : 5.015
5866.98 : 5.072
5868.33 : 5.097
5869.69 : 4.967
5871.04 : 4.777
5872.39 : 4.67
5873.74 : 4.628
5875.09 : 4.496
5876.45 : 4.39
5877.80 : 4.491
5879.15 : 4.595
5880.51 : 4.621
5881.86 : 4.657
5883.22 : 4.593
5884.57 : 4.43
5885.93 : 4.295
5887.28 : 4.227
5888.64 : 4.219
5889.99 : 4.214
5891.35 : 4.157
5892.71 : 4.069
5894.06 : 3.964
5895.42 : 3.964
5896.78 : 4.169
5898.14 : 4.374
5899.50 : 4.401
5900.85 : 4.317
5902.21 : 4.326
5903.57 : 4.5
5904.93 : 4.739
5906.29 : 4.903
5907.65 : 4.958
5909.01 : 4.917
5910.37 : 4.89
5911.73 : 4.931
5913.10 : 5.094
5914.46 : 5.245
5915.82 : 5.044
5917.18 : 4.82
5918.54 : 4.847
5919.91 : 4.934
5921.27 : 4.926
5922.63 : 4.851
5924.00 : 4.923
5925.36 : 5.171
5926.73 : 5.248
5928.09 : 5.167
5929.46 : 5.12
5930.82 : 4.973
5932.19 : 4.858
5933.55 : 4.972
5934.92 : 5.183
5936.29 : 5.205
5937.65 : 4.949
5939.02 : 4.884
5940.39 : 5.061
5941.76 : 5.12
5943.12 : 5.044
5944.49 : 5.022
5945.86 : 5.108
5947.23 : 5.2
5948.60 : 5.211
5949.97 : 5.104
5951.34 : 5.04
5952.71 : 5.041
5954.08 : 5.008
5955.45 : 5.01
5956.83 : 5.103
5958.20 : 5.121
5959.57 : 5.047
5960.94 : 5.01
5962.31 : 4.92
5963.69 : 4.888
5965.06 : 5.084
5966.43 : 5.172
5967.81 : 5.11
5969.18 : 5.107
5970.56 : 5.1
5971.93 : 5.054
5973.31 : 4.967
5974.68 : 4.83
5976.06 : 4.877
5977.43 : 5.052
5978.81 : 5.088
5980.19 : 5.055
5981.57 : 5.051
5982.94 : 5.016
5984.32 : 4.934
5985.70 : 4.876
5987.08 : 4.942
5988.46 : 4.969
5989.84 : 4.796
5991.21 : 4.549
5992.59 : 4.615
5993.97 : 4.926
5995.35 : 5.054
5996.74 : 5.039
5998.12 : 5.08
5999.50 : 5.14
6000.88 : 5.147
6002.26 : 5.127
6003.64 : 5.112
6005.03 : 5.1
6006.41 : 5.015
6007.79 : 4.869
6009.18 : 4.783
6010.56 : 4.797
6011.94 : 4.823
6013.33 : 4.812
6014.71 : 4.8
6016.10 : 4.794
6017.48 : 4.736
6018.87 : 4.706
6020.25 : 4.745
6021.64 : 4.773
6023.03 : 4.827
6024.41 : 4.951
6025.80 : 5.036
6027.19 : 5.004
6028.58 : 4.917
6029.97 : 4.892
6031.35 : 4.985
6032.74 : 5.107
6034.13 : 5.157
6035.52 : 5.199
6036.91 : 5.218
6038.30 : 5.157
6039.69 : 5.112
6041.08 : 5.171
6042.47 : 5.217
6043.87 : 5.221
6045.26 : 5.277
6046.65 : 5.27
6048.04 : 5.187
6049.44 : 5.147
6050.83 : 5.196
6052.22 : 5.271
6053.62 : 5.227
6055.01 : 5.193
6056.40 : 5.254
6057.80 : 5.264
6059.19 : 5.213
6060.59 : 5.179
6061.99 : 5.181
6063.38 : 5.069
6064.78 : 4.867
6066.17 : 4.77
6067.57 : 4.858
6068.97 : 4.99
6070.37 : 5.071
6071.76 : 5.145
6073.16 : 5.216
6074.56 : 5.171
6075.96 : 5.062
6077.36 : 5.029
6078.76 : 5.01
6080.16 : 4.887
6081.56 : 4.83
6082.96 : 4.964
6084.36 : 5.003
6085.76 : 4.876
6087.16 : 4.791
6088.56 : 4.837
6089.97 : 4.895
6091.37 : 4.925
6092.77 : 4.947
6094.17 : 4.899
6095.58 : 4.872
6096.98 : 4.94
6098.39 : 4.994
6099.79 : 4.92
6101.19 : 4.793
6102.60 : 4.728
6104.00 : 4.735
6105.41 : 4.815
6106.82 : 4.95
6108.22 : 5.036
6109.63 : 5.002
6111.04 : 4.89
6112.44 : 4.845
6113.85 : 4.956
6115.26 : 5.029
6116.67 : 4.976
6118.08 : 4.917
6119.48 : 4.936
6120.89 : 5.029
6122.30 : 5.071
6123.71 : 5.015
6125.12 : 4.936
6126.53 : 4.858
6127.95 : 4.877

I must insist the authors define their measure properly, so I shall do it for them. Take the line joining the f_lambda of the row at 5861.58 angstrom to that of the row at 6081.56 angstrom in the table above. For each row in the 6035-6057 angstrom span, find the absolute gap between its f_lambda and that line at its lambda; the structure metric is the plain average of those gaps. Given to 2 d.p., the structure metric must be 0.38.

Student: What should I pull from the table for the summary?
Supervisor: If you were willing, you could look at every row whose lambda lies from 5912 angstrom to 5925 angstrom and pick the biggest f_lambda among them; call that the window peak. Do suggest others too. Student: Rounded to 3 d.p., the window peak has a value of 5.245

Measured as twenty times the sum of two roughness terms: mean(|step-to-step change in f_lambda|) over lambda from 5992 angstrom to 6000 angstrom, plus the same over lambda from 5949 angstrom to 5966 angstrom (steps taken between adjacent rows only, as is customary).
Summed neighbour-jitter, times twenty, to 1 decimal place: 3.4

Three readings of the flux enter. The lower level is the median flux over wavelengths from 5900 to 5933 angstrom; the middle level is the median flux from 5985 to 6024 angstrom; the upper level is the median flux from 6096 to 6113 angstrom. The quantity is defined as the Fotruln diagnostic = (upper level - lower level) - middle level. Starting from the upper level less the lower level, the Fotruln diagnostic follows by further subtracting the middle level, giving -4.87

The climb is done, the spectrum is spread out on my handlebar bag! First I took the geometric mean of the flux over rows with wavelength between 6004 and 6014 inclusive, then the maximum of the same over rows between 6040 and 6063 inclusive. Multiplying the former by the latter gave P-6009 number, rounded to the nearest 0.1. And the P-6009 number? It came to 25.8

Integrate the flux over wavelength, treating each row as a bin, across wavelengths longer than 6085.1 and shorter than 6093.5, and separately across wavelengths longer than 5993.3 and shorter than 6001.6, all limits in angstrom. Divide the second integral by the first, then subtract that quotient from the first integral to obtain 40.0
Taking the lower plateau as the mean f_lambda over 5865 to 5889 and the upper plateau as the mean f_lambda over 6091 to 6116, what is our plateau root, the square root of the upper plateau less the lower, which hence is 0.53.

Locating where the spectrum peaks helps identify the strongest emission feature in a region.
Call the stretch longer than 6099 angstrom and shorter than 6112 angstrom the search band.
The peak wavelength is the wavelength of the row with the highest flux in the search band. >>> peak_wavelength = 6108.22 angstrom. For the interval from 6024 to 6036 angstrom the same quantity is 6035.52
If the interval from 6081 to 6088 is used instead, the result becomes 6084.36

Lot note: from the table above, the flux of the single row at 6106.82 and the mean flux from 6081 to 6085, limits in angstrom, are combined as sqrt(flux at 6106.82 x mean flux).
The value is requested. 4.94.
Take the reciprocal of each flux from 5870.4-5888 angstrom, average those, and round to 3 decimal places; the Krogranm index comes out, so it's 0.221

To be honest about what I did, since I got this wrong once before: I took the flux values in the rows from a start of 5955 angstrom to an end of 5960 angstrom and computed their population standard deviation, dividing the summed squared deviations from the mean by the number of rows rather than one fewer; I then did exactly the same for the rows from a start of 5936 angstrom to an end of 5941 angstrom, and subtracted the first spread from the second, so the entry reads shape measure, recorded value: 0.078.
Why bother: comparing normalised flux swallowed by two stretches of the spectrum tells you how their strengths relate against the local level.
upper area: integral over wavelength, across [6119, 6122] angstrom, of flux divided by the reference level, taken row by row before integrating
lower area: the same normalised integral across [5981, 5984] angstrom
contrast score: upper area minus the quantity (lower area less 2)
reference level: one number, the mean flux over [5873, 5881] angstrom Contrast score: 2.0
